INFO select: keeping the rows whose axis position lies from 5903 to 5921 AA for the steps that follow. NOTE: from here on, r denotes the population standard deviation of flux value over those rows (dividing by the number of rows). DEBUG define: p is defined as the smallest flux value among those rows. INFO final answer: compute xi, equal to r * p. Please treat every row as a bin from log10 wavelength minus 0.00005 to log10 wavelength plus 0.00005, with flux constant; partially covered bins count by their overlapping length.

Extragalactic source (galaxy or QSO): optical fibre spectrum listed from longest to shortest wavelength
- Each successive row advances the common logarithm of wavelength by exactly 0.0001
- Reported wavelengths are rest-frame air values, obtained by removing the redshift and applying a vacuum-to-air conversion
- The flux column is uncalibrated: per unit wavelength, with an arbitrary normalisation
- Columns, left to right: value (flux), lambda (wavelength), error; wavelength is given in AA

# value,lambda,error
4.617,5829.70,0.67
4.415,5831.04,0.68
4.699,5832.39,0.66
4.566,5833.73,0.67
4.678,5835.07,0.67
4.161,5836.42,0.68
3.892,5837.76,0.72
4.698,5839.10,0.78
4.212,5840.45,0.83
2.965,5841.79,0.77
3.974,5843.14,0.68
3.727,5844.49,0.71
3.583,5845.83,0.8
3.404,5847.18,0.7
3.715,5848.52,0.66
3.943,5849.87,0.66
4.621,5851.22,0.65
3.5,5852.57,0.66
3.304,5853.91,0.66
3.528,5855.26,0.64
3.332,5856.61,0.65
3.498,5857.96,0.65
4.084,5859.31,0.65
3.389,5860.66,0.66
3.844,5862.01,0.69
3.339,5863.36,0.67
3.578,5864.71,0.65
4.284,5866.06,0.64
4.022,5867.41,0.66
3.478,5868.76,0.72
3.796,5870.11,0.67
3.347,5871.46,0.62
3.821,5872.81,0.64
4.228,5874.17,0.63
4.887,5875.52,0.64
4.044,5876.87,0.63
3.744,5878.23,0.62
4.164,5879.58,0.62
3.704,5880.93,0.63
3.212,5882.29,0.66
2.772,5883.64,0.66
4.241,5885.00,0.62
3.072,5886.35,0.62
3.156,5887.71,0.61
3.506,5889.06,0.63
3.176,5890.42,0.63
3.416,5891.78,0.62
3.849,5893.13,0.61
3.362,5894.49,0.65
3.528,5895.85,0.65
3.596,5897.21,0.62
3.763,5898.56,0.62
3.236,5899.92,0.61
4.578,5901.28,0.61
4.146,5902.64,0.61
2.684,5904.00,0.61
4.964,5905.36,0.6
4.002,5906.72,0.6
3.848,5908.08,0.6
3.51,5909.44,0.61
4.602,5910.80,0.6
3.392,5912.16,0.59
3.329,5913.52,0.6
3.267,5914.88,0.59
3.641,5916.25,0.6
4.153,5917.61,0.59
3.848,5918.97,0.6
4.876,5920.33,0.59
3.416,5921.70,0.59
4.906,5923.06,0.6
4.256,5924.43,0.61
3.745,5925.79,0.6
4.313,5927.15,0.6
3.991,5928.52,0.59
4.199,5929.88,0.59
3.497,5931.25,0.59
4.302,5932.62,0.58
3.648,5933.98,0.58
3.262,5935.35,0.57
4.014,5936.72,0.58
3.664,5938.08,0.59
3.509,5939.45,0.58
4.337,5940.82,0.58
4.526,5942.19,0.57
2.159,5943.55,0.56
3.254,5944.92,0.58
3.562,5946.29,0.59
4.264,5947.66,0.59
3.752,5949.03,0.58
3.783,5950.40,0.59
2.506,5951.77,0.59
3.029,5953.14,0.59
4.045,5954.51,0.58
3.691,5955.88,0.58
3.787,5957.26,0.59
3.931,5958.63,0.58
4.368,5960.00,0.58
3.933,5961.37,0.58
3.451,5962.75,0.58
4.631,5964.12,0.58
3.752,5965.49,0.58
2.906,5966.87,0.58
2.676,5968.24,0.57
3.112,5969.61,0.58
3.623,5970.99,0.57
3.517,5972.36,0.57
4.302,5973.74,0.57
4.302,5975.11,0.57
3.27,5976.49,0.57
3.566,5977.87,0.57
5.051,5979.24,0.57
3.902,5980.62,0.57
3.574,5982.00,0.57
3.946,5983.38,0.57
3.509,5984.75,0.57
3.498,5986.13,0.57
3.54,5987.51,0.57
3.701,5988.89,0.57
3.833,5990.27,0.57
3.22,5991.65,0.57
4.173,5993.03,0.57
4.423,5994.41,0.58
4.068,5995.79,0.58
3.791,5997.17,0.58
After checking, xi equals 1.72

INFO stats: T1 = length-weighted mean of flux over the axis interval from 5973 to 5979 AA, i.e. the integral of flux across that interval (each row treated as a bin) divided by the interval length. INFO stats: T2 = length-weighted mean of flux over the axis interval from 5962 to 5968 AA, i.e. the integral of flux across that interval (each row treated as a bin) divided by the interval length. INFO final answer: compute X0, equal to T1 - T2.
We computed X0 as 0.3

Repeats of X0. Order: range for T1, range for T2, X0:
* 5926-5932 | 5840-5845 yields 0.3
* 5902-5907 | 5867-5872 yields 0.3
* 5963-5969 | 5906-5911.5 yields -0.5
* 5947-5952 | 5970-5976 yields -0.2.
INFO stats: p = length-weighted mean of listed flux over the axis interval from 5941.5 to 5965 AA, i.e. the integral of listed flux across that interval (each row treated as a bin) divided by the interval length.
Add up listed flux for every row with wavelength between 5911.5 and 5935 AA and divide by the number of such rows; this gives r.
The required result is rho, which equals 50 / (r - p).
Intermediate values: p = 3.69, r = 3.93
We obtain 208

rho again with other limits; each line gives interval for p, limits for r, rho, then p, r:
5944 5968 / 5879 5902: -491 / 3.65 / 3.55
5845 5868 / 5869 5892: -1264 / 3.70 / 3.66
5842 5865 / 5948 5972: -740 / 3.65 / 3.59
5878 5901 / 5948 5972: 691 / 3.51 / 3.59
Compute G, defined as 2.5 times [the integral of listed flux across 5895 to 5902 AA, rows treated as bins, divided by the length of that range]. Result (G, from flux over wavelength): 9.3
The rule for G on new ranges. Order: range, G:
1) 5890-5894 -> 8.7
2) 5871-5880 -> 10.1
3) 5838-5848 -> 9.5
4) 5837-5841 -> 10.7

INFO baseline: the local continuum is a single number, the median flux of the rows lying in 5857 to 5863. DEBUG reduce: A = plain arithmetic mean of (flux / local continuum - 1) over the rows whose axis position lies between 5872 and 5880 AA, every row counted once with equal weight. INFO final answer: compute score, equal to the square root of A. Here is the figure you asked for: 0.36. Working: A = 0.13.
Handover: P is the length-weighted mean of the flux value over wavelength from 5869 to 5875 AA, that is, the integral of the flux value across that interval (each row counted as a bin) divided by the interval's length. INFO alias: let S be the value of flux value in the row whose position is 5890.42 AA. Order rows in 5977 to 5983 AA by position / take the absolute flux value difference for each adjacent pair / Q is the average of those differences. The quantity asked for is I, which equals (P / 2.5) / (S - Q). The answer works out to 0.70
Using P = 3.80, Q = 1.0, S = 3.176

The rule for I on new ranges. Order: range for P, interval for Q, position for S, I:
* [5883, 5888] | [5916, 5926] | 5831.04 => 0.37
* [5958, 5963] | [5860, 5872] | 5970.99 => 0.50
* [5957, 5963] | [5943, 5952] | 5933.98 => 0.53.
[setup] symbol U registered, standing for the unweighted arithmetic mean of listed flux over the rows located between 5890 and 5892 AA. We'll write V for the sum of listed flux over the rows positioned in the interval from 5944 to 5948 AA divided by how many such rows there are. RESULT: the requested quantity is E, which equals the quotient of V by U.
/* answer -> 1.12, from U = 3.30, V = 3.69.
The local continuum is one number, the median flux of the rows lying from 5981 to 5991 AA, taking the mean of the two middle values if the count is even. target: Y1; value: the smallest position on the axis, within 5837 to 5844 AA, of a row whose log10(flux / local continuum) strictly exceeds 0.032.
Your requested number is 5837.76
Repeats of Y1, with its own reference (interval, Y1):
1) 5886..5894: 5893.13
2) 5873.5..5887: 5874.17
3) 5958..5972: 5958.63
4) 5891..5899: 5893.13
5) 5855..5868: 5859.31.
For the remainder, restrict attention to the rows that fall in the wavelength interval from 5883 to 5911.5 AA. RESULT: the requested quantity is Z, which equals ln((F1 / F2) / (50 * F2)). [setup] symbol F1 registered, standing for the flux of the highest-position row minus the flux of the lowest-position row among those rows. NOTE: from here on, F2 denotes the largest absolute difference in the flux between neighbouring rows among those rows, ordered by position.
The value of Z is -5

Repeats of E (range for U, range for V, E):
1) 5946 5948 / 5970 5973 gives 0.91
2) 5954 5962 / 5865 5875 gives 0.97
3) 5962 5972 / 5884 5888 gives 1.01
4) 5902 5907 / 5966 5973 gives 0.80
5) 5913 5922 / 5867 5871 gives 0.99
